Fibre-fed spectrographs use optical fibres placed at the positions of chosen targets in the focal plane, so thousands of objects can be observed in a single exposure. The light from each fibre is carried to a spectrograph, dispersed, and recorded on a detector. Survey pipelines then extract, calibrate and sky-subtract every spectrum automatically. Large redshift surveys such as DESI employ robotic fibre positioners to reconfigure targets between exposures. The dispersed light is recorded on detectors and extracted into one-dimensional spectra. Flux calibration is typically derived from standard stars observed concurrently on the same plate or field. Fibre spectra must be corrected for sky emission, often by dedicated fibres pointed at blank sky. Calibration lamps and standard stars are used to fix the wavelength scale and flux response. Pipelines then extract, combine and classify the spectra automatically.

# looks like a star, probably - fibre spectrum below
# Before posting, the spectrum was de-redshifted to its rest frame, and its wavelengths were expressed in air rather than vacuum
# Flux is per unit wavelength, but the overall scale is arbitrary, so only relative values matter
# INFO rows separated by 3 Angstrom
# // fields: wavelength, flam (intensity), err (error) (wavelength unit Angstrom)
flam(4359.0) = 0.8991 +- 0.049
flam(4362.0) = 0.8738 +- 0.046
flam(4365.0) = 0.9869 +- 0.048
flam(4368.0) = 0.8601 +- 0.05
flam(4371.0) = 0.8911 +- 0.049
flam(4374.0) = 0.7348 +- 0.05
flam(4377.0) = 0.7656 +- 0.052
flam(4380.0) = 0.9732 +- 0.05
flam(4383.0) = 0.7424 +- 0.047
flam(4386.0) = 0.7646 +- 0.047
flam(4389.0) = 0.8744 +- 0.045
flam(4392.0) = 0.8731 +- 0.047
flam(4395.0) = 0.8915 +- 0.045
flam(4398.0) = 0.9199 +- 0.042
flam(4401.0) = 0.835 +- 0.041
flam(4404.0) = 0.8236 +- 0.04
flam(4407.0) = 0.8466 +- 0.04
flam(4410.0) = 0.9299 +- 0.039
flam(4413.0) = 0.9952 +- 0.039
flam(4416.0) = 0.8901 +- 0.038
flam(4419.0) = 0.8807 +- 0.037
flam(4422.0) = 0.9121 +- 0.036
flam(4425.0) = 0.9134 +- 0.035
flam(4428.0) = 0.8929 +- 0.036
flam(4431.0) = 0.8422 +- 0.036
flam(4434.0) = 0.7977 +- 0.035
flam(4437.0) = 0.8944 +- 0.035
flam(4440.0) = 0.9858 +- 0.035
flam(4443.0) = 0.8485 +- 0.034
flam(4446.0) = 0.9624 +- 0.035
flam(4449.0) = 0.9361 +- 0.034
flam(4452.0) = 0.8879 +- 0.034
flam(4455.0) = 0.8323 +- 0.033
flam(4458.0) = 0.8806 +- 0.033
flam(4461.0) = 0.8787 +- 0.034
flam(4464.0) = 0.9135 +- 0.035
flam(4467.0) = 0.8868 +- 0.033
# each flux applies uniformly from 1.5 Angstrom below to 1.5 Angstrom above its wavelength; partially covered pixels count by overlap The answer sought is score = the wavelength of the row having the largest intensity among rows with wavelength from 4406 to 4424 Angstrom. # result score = 4413.0 Angstrom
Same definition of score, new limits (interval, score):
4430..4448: 4440.0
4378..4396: 4380.0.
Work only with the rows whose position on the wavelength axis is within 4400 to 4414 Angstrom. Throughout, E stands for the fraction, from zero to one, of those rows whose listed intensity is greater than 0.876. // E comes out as 0.40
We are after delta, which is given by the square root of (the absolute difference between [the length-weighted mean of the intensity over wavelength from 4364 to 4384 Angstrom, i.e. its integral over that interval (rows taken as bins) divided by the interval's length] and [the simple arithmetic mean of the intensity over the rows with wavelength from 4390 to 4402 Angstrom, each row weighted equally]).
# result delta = 0.17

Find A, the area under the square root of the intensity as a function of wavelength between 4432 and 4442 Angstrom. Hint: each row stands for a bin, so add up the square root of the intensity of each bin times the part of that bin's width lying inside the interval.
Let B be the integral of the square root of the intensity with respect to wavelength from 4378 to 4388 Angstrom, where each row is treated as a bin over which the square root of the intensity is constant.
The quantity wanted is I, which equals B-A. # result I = -0.3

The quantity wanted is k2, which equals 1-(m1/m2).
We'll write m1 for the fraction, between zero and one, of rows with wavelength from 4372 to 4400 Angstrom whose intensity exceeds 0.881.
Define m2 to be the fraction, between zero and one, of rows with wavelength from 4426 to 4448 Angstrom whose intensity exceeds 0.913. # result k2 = -0.2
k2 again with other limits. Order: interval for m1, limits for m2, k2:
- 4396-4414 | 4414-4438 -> -3.0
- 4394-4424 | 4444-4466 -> -0.4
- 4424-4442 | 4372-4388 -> -2.3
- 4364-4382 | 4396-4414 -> 0.0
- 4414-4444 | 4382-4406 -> -3.8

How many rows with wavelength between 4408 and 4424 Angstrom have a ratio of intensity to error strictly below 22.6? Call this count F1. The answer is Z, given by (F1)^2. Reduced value 0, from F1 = 0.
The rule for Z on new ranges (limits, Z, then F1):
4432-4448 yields 0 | 0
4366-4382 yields 25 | 5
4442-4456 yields 0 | 0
